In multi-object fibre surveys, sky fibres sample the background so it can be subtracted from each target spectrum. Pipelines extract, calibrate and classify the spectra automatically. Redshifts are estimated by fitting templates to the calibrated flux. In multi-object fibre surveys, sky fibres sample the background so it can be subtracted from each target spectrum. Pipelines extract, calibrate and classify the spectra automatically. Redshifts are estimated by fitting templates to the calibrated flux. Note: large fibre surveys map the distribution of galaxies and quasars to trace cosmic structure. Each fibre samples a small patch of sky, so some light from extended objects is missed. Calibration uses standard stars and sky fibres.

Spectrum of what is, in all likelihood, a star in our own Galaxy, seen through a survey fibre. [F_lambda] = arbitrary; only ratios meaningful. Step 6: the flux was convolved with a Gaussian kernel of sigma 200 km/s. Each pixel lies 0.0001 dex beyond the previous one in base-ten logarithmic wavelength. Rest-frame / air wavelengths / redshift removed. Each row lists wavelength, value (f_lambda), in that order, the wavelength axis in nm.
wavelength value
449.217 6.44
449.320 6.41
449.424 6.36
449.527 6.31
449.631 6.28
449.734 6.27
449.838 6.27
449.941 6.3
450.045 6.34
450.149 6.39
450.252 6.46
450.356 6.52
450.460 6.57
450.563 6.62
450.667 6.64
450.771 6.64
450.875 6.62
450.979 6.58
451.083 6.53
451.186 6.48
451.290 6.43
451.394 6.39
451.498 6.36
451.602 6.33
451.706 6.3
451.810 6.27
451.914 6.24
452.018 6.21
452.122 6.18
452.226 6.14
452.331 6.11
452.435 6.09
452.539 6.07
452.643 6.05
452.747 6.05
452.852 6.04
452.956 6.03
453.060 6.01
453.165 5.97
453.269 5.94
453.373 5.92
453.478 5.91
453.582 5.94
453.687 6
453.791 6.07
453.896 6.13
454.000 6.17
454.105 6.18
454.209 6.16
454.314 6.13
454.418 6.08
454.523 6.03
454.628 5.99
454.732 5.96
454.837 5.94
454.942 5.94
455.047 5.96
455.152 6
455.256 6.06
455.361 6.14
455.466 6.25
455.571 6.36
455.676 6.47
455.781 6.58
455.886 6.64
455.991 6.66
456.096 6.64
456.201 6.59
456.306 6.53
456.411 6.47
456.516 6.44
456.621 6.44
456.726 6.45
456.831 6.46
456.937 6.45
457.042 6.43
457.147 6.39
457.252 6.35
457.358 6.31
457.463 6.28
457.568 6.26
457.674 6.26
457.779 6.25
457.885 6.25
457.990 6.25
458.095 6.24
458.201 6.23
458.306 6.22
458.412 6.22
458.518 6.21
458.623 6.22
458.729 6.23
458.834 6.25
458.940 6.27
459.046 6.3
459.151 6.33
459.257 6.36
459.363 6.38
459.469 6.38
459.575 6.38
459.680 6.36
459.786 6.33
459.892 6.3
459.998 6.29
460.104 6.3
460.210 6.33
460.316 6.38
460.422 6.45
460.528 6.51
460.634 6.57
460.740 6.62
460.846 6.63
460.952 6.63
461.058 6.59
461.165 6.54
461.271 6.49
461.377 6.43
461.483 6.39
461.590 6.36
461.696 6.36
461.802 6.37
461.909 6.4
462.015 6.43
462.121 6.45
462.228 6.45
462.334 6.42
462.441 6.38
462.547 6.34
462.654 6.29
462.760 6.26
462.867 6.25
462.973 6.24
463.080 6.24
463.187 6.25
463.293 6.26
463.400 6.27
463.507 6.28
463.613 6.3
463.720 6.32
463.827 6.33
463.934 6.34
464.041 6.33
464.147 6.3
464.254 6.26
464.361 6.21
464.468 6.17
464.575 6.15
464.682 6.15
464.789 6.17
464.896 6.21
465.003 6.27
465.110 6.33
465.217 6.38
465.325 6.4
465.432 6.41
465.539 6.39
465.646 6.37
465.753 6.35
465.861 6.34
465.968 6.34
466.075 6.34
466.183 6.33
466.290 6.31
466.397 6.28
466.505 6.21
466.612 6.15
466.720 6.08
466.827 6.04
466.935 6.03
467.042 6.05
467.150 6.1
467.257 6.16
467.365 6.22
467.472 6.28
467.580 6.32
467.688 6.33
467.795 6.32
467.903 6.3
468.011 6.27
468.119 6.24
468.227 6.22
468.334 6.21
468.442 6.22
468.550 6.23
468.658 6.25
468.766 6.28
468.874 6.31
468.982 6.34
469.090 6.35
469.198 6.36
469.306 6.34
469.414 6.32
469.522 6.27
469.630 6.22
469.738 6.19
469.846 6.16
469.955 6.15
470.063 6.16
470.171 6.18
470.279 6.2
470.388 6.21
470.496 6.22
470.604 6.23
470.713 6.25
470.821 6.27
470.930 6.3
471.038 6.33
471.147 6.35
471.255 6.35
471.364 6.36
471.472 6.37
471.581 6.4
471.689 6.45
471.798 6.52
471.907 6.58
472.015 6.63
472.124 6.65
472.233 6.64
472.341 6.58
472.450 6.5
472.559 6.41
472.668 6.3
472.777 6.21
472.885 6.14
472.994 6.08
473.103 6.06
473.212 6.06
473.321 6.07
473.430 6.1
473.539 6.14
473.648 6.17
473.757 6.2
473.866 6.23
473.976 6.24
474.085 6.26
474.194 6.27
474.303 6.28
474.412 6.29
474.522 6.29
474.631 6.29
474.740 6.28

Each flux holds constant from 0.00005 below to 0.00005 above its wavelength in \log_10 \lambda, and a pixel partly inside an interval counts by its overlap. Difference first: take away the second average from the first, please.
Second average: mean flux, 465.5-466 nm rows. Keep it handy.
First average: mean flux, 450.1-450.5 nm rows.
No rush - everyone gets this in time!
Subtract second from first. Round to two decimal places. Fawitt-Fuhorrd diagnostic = 0.13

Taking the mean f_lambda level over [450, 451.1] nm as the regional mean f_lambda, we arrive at 6.54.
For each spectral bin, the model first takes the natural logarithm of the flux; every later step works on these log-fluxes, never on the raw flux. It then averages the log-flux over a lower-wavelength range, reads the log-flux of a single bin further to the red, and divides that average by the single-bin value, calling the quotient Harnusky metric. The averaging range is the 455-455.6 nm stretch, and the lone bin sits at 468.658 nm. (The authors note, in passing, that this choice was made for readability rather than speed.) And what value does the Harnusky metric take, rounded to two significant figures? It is 0.99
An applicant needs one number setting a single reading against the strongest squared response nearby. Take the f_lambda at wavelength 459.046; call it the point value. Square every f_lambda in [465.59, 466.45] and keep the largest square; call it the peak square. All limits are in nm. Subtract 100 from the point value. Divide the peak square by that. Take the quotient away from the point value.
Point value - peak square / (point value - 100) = 6.73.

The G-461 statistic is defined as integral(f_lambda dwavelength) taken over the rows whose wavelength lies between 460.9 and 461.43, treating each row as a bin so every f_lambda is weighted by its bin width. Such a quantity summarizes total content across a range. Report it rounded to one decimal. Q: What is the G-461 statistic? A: 3.5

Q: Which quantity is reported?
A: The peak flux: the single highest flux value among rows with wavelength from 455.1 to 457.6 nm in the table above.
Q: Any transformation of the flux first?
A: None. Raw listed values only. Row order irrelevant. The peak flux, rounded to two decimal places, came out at 6.66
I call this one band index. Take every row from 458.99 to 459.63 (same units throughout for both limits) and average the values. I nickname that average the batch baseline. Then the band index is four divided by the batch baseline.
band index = 0.629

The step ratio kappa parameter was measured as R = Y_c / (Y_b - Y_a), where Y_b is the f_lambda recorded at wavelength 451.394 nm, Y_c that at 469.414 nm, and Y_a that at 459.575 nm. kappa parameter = 632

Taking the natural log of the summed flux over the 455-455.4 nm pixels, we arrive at 3.18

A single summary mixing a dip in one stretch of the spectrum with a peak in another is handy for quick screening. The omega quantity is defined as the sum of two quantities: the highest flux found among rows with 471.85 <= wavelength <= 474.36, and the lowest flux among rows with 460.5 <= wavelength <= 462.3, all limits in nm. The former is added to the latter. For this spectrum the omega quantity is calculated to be 13.0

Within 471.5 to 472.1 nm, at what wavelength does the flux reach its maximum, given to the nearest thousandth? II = 472.015 nm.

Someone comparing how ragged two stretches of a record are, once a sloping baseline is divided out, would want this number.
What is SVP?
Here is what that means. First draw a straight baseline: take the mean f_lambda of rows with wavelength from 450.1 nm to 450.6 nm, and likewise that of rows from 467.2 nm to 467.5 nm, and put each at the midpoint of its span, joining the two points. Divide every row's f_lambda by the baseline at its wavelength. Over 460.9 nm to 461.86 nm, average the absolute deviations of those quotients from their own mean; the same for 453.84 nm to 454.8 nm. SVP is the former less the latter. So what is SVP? 0.0034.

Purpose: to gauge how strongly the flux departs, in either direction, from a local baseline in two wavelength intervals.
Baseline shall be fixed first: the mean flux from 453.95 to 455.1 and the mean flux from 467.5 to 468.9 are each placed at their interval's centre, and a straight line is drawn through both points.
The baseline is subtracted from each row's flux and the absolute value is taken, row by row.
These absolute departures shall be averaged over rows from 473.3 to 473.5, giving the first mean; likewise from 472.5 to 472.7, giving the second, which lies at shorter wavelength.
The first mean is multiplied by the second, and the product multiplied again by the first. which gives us 0.0040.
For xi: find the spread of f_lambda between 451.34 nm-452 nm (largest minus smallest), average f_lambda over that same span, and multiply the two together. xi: 0.95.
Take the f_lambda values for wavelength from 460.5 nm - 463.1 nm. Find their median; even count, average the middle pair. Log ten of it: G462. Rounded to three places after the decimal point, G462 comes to 0.808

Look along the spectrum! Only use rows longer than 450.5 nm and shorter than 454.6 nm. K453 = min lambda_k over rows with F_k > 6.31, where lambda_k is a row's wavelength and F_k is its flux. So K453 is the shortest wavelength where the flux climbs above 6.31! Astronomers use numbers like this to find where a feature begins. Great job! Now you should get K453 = 450.563 nm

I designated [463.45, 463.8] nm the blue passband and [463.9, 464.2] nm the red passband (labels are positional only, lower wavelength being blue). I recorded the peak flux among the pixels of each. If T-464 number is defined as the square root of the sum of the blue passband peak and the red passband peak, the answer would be 3.56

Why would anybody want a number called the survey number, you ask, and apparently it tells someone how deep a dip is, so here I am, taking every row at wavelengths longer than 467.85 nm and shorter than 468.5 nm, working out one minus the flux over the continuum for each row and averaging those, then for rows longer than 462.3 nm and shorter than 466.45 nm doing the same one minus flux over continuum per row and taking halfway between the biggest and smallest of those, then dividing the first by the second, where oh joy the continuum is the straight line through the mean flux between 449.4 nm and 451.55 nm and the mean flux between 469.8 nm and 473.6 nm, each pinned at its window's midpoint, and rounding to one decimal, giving 1.2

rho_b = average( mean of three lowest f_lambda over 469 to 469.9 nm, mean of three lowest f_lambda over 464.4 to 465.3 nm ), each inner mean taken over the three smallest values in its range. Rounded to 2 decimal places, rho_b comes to 6.17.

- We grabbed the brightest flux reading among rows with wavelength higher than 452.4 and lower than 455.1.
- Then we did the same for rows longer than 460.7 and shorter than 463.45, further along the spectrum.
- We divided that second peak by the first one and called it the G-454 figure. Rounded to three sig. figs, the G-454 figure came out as 1.07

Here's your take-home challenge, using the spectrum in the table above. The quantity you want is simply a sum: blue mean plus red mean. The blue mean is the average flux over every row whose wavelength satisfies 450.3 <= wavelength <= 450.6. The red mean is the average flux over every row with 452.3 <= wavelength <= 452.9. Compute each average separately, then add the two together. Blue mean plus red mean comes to 12.6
